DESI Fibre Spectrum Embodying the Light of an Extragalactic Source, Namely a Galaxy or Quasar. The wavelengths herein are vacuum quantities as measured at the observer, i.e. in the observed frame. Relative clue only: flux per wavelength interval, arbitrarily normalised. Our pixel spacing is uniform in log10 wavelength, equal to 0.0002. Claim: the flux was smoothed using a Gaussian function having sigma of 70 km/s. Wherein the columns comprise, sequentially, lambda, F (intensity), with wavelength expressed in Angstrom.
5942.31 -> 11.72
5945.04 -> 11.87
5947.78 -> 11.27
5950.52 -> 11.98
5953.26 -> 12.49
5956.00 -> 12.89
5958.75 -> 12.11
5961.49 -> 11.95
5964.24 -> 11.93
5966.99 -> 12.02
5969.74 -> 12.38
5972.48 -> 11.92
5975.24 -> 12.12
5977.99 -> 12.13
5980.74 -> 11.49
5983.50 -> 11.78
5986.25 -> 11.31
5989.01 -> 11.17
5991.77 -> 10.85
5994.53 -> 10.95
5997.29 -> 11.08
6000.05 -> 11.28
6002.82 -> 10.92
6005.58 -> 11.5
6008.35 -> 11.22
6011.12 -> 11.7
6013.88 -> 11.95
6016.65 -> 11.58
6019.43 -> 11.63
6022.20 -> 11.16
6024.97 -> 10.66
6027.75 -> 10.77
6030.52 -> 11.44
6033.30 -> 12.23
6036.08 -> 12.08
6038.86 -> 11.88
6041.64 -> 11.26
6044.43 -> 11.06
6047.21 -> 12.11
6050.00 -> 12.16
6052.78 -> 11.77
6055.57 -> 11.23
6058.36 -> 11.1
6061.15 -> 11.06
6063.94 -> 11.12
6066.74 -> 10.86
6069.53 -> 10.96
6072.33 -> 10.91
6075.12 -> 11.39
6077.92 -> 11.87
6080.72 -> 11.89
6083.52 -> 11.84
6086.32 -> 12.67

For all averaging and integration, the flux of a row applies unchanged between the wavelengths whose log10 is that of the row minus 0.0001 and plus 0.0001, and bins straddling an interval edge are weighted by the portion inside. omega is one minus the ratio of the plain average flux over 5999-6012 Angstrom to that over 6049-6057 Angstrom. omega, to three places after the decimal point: 0.034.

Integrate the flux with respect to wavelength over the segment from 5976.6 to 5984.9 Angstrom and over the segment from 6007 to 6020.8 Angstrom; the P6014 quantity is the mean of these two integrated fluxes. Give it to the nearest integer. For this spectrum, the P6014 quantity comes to 129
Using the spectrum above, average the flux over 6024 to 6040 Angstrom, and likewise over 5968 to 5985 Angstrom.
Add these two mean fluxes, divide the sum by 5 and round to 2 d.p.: 4.70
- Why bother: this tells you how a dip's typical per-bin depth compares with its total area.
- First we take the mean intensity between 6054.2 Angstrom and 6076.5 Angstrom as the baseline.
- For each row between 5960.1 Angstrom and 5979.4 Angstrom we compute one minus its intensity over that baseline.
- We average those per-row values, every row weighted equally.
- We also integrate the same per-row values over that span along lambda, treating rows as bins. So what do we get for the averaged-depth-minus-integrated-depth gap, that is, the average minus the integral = 1.6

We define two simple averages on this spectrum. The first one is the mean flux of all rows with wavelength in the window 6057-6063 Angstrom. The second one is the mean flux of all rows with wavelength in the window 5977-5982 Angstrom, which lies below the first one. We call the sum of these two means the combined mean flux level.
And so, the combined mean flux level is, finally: 22.9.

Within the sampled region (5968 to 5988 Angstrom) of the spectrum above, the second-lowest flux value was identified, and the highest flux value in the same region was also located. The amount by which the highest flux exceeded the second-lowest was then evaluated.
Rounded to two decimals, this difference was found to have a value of 0.89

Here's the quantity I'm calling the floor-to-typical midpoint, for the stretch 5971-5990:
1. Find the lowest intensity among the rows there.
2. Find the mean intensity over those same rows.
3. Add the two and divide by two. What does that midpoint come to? 11.4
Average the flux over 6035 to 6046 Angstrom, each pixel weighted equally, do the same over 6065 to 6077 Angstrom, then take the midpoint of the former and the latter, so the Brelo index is 11.3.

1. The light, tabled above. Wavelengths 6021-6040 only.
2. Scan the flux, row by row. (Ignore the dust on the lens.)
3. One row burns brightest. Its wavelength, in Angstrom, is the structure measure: 6033.30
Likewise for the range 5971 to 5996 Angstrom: 5977.99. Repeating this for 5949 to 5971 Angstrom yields 5956.00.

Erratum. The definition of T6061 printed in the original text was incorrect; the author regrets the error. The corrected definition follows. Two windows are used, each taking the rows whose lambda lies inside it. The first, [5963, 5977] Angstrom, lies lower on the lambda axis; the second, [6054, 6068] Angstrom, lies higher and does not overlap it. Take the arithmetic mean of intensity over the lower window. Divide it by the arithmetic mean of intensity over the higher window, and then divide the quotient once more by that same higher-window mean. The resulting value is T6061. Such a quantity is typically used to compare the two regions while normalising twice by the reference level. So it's 0.098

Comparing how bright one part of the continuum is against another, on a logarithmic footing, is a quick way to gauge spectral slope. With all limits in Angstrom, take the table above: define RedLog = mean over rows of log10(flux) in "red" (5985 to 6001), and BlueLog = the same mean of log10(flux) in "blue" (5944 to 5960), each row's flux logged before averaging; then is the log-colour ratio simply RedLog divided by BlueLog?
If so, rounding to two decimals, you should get 0.97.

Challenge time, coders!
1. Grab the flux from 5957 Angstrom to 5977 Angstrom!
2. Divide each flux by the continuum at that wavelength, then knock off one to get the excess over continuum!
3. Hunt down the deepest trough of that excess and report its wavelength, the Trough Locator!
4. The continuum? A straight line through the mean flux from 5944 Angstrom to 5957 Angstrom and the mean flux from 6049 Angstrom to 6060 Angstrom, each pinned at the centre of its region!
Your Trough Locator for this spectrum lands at 5964.24 Angstrom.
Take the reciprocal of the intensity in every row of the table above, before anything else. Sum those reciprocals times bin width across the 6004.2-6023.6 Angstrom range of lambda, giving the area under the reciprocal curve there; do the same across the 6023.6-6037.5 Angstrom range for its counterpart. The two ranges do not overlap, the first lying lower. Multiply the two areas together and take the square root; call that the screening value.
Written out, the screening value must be 1.4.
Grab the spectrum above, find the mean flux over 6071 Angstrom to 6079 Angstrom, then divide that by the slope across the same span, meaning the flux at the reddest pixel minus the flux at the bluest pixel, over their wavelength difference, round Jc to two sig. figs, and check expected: 66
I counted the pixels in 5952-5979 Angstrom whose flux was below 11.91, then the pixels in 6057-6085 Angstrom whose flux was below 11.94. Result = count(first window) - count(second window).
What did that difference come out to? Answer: -10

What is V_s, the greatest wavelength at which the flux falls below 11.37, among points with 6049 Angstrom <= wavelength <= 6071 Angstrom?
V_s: 6069.53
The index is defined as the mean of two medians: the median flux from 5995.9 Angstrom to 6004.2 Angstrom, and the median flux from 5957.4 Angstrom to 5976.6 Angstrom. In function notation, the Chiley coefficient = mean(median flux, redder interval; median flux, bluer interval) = 11.55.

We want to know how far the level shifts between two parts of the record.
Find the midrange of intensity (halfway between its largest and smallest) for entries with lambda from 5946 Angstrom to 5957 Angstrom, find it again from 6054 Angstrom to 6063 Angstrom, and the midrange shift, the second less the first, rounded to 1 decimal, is -0.9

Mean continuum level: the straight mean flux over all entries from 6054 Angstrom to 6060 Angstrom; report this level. 11.2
